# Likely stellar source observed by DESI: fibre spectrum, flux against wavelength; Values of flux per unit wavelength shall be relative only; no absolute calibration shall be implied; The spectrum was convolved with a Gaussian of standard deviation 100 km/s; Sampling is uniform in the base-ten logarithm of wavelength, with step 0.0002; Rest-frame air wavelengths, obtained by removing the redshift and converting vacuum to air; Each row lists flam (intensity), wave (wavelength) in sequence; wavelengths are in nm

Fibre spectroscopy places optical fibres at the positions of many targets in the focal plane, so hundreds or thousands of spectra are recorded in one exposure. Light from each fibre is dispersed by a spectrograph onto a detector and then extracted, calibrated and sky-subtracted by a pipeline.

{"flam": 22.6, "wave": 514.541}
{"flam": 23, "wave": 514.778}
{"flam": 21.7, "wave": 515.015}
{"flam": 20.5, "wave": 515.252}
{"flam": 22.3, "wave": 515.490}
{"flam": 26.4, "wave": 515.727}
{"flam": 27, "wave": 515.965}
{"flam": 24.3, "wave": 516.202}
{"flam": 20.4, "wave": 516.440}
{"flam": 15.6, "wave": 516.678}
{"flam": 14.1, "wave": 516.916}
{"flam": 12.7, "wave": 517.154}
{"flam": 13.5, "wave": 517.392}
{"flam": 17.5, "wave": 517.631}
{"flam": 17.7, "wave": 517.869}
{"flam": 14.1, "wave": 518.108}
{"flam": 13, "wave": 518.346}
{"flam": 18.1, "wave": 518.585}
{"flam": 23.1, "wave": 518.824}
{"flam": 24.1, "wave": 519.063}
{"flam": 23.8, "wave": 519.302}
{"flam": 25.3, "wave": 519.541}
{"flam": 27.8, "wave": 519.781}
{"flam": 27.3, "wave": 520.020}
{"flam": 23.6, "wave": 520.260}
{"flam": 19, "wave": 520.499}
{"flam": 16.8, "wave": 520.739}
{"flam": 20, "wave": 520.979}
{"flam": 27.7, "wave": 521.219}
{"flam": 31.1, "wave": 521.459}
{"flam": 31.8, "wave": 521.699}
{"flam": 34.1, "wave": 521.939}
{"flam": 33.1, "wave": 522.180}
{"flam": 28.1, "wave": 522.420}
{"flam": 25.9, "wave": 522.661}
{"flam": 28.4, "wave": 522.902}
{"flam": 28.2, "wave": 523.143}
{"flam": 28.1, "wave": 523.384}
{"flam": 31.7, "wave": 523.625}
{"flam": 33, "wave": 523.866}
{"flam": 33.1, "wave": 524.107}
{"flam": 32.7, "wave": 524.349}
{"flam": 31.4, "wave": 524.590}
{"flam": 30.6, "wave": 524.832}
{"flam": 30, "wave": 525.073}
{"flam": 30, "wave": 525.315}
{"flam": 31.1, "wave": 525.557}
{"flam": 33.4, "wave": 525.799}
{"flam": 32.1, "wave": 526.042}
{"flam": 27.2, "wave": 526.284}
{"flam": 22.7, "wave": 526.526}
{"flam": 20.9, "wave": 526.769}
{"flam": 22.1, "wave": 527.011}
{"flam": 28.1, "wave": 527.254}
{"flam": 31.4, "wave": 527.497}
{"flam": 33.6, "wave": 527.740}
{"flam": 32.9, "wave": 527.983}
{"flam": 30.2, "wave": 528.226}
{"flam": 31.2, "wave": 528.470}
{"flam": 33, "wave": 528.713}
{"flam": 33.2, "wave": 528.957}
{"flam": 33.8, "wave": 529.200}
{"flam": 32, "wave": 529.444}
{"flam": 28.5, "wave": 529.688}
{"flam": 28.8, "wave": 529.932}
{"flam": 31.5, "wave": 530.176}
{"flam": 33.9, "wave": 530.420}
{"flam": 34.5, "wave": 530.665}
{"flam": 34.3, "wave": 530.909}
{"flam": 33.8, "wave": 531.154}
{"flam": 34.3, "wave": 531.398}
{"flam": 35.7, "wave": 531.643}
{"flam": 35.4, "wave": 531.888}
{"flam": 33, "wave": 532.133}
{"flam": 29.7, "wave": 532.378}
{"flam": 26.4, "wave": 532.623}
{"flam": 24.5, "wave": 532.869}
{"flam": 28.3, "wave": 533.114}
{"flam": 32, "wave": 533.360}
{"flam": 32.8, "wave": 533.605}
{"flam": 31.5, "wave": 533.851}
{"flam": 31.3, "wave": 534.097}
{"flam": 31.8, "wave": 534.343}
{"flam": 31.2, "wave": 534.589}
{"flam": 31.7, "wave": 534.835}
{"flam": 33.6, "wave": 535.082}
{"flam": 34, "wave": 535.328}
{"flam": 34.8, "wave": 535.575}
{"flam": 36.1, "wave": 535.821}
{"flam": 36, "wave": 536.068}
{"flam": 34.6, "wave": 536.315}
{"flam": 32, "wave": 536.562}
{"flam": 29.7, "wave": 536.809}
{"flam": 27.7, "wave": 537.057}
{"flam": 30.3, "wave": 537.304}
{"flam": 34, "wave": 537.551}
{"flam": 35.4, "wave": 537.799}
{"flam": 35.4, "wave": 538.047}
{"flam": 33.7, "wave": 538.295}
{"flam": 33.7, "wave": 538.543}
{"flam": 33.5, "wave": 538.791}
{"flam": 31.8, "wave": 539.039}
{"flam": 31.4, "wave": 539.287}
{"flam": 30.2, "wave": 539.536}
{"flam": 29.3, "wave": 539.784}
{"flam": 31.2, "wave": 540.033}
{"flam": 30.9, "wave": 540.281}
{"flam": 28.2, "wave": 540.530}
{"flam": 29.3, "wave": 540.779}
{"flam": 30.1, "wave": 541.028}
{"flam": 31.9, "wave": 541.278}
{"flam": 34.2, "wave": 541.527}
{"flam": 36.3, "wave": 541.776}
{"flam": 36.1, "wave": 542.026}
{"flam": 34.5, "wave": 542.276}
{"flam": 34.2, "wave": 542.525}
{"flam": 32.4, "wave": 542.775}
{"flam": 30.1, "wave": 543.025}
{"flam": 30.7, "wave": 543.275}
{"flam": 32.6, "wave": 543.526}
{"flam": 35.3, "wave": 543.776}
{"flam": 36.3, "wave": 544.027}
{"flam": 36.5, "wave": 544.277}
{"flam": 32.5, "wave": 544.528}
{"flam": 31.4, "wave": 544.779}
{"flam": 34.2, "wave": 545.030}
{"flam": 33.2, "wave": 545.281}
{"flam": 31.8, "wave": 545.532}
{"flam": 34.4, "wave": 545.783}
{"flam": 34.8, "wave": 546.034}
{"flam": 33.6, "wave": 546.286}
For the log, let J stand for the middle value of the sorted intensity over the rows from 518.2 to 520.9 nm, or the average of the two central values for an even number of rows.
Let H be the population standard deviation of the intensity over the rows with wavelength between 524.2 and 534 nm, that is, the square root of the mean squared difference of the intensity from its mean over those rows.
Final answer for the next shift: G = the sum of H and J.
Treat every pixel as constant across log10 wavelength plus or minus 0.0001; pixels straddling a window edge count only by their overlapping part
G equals 27.1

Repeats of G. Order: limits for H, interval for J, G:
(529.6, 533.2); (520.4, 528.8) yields 34.0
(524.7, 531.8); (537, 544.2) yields 36.1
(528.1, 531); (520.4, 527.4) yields 32.0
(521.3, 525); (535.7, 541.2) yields 34.0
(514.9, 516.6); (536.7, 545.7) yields 35.0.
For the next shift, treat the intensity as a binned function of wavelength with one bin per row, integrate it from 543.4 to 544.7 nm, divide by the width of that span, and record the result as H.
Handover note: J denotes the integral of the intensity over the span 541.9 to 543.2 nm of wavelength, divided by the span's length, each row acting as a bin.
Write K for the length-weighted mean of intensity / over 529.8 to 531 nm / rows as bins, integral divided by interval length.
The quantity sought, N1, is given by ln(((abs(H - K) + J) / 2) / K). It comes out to -0.61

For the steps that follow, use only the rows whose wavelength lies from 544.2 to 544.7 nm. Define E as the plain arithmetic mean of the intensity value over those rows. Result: 34.5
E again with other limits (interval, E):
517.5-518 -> 17.6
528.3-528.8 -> 32.1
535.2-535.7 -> 34.4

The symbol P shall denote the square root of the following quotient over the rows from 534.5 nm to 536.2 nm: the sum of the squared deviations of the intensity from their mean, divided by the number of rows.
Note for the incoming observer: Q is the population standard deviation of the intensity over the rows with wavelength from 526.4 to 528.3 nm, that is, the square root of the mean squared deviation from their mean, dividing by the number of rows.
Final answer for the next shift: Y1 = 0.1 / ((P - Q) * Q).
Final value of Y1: -0.007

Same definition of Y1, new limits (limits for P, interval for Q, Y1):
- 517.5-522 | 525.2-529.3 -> 0.013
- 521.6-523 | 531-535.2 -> 0.683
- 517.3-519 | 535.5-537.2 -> 0.134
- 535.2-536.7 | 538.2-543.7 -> -0.059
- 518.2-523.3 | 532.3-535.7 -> 0.014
